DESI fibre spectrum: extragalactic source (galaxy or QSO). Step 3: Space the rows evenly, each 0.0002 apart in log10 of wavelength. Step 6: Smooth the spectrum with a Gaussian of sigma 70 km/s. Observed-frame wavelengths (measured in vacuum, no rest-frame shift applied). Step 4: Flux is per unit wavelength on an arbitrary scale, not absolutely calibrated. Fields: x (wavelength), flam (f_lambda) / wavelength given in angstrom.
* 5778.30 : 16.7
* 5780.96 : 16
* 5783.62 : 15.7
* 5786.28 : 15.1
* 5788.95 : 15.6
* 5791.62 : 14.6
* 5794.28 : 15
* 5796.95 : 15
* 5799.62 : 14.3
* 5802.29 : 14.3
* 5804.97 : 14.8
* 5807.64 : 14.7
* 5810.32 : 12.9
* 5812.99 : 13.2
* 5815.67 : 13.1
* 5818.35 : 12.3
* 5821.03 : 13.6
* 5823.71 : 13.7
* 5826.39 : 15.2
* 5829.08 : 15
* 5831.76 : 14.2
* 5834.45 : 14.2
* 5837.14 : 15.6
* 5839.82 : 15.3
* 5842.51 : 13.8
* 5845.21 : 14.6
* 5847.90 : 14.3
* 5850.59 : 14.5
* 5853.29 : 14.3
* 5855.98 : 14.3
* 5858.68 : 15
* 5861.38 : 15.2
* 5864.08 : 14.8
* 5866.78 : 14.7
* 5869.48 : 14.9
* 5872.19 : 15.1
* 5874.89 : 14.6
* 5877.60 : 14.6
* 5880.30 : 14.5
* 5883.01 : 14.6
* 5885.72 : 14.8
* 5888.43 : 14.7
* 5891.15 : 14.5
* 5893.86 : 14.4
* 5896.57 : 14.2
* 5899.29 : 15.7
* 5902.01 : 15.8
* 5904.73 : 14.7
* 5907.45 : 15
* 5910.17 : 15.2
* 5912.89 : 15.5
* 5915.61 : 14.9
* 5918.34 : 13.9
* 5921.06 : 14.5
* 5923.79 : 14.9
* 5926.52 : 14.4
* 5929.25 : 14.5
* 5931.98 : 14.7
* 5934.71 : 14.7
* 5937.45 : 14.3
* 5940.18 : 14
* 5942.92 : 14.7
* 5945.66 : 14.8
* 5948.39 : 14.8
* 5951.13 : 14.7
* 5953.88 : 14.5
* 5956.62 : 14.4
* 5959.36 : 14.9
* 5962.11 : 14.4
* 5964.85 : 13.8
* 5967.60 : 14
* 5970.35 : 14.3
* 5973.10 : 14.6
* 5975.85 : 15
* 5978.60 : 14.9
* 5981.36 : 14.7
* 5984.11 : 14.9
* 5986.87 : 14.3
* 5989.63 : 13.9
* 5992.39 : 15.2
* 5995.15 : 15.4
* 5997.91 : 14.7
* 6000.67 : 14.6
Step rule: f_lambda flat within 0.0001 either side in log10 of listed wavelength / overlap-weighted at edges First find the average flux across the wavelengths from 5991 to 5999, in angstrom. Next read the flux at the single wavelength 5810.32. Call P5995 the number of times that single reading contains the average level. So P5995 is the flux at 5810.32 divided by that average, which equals 0.85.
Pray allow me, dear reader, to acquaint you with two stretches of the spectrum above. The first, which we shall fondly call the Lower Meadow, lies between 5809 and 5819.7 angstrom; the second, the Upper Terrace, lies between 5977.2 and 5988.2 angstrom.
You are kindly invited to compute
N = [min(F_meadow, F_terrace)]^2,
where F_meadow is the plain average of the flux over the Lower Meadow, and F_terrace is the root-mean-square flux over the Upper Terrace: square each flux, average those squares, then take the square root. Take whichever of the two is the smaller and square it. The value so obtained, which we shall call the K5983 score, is 166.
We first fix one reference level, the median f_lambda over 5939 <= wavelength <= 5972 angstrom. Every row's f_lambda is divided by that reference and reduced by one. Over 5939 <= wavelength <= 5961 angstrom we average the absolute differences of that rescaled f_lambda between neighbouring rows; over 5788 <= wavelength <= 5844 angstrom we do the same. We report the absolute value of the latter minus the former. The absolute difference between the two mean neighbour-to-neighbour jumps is 0.0275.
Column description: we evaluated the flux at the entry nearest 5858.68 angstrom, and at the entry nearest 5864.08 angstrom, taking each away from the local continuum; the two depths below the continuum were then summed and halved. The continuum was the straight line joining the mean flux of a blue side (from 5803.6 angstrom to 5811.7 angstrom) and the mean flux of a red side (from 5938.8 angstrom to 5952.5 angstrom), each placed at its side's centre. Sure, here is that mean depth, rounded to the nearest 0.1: -0.6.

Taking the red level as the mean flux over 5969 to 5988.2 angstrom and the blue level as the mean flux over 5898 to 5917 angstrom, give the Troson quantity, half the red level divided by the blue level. 0.481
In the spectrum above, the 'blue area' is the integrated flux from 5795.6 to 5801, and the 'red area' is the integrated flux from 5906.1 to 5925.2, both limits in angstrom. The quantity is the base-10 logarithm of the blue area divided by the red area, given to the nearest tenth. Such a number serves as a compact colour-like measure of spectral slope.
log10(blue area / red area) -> -0.6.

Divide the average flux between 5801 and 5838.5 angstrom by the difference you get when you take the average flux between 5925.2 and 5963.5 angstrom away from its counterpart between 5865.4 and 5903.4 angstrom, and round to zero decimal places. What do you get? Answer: 60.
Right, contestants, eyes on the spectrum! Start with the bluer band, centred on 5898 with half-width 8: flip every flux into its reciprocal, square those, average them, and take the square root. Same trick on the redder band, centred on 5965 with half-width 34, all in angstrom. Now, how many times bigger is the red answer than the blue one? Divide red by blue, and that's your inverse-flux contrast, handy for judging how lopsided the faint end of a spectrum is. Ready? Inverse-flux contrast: 1.02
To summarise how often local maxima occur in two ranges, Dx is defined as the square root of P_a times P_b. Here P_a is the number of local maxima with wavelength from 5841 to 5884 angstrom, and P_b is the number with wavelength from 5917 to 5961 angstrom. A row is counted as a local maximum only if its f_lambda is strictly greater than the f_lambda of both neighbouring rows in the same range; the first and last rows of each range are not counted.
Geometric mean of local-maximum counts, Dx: 2.0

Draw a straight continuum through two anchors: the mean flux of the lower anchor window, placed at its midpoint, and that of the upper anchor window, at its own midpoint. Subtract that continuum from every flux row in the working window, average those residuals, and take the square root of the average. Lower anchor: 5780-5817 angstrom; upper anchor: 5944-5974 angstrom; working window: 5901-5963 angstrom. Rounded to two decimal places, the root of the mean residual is 0.46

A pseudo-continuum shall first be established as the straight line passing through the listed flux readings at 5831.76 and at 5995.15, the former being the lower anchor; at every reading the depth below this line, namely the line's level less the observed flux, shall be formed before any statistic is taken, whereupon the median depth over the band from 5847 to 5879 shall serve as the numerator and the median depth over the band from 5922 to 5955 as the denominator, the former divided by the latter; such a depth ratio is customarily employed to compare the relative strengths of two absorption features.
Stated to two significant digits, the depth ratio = -0.58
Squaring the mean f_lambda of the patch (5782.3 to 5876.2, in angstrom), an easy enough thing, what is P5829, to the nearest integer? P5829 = 210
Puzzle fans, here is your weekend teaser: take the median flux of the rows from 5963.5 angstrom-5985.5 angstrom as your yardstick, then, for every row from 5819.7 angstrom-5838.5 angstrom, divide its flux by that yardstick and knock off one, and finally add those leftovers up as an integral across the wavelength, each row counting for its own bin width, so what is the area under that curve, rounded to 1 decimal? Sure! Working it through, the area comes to -0.2 angstrom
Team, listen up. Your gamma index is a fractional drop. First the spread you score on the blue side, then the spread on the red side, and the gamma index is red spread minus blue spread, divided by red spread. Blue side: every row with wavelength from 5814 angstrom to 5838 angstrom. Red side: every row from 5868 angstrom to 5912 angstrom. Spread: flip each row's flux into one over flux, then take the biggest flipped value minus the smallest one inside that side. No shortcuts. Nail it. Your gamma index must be -1.4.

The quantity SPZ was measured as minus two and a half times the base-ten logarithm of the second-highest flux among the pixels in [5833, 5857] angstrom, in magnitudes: -2.962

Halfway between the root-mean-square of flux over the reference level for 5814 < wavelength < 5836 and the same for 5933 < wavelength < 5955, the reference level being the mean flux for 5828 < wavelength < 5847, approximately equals 0.97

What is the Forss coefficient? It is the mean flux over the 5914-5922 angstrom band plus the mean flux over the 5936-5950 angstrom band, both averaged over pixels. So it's 29.0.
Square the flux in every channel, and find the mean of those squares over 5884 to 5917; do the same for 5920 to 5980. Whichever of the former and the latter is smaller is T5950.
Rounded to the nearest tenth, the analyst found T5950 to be 211.4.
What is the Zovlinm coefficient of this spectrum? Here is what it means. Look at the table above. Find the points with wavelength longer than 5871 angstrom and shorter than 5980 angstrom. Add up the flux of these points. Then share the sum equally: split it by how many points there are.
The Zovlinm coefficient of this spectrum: 14.7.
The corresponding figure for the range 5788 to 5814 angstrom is 14.4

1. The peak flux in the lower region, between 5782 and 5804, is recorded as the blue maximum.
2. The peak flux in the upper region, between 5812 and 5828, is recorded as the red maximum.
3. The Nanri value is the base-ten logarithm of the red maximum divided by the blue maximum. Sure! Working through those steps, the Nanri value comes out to -0.0141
